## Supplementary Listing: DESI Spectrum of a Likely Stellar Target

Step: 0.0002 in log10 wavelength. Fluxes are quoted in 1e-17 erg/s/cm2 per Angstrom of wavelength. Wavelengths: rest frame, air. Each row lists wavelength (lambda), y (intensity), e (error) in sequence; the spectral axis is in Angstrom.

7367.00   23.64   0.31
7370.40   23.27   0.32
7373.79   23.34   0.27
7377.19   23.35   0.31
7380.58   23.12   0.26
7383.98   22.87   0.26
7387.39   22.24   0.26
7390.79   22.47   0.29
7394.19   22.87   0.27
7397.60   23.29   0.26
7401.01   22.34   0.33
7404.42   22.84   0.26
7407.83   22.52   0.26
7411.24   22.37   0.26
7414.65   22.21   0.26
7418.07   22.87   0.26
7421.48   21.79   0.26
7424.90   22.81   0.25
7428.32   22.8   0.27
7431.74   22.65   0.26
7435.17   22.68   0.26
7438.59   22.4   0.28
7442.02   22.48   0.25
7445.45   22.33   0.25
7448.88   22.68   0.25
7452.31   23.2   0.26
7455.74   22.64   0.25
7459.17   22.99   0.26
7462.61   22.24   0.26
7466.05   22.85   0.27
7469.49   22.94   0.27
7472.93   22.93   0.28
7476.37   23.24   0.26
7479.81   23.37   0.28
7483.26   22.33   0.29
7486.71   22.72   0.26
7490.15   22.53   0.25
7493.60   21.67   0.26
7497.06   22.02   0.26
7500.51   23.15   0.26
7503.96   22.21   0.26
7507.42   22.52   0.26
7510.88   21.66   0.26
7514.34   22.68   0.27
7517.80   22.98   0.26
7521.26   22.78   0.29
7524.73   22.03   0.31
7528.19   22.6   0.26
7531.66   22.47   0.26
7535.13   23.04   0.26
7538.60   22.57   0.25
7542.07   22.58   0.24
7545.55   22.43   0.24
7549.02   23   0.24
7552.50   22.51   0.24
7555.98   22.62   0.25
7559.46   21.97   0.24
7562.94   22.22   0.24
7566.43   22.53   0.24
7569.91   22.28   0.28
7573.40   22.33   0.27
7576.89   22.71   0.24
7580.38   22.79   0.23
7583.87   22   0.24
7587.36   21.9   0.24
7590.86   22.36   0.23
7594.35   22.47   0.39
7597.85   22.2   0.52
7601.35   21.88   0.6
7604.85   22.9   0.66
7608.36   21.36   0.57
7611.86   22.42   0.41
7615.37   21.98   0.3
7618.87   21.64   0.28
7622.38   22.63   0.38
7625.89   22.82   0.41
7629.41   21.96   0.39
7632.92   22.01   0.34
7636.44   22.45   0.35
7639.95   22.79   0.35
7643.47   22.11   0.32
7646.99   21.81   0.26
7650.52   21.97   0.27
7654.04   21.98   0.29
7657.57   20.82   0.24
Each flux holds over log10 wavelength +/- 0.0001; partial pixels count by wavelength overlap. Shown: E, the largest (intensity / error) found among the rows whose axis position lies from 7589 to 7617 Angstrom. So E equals 97.2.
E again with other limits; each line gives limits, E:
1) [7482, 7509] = 90.1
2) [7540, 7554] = 95.8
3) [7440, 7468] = 90.7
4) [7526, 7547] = 94.1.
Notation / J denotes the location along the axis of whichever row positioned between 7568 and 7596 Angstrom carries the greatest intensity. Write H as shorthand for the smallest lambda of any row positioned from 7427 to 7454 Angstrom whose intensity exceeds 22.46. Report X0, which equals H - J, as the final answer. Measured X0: -152.1 Angstrom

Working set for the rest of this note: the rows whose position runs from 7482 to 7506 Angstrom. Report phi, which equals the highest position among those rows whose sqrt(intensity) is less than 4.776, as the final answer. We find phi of 7503.96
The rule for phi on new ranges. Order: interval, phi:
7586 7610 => 7608.36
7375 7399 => 7390.79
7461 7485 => 7483.26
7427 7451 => 7448.88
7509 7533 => 7531.66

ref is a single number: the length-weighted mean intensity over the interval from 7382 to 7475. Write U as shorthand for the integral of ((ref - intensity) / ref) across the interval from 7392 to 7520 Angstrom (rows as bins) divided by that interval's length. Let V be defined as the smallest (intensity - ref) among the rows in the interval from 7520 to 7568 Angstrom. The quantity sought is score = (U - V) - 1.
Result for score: -0.3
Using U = 0.001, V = -0.67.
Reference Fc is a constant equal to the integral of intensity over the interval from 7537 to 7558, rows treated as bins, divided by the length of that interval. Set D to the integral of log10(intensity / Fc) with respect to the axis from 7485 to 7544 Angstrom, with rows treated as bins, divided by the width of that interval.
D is -0.002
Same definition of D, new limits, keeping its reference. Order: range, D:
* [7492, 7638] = -0.005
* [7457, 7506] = 0.001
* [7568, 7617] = -0.007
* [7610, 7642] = -0.006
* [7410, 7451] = -0.002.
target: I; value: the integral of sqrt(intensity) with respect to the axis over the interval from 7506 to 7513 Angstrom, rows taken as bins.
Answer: 32.9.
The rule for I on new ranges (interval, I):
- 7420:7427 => 33.1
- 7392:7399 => 33.6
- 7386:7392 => 28.4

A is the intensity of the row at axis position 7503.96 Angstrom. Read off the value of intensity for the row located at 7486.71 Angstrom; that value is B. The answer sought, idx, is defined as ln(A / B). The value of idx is -0.023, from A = 22.21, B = 22.72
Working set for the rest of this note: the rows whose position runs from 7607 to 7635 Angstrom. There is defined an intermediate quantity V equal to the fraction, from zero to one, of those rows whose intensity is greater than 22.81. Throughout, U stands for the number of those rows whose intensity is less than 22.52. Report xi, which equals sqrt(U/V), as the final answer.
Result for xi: 6.9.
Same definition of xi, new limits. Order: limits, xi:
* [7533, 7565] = 4.2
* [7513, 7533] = 3.5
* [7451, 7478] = 1.2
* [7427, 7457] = 5.2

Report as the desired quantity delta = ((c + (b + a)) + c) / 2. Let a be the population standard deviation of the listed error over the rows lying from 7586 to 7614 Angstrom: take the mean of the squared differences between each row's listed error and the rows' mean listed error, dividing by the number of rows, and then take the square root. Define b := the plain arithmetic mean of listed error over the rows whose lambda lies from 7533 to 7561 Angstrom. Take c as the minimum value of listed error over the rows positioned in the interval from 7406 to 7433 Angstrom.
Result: 0.448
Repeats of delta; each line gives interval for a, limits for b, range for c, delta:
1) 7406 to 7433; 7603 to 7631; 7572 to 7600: 0.445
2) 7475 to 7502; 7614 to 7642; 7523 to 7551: 0.421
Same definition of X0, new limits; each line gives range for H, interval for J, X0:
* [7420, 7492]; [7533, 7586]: -110.2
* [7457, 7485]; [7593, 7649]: -145.7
